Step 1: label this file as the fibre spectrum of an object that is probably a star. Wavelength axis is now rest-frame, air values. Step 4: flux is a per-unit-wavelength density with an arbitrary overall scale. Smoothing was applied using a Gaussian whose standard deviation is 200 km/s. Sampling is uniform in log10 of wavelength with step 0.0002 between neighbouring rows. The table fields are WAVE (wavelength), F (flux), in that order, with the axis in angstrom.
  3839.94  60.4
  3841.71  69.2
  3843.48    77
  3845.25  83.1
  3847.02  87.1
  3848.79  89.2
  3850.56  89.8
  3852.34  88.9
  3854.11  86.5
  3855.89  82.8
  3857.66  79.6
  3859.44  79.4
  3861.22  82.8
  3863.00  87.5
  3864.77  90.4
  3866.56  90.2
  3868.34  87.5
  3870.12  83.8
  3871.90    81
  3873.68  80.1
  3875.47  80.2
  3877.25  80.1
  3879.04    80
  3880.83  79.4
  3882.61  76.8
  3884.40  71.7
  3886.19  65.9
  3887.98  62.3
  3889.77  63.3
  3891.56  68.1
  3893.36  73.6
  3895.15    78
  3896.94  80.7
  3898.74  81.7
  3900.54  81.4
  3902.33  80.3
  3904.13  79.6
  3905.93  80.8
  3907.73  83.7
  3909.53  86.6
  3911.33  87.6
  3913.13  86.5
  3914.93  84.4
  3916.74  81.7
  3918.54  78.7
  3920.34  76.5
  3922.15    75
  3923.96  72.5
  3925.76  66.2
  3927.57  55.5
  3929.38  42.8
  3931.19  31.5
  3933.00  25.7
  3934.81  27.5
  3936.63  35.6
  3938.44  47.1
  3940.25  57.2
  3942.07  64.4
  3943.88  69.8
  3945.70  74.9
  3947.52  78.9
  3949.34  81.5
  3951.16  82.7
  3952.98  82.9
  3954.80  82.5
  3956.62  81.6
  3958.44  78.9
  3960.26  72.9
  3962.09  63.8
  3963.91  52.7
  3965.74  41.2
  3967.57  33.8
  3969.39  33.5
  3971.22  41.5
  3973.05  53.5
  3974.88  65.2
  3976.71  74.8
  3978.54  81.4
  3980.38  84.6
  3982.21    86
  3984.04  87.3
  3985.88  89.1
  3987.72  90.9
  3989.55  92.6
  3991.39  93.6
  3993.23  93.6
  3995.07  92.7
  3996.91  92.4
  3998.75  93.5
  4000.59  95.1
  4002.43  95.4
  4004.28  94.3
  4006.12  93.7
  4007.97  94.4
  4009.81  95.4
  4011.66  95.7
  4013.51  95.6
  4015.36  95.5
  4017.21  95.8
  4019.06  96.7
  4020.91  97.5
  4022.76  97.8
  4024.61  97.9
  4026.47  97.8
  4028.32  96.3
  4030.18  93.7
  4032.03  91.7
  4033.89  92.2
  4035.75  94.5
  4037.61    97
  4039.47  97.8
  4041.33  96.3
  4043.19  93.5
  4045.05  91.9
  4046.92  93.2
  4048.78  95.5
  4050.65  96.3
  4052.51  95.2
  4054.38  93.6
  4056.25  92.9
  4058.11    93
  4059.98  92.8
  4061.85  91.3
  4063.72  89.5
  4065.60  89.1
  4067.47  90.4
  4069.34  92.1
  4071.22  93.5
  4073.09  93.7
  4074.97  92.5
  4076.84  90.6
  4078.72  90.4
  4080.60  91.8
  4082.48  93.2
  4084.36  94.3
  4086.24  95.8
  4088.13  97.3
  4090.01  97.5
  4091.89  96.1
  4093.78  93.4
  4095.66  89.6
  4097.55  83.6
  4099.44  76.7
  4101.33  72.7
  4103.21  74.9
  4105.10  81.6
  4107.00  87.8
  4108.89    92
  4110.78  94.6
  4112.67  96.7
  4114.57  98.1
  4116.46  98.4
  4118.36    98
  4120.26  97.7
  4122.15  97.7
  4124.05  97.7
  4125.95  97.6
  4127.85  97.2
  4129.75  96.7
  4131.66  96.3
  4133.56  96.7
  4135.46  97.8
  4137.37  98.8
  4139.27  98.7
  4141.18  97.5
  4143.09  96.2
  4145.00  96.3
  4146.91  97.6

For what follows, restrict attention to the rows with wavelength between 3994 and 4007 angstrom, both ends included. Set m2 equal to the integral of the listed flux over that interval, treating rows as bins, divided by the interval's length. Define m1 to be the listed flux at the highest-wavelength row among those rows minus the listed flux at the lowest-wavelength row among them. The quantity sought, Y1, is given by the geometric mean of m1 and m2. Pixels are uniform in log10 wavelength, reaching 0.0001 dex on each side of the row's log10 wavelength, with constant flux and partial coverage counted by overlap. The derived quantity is 10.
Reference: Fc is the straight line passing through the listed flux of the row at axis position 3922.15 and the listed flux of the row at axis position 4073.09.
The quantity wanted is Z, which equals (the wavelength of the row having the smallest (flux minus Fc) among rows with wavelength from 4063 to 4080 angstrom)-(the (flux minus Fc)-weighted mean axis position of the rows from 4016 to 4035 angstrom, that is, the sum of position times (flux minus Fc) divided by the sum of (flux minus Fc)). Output 54.7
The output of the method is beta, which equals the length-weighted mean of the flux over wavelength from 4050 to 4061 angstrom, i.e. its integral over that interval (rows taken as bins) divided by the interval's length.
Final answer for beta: 94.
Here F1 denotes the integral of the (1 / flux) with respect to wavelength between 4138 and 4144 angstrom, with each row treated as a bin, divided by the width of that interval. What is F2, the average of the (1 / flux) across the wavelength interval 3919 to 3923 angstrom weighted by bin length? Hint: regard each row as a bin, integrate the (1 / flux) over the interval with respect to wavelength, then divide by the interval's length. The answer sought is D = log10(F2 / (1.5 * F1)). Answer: -0.07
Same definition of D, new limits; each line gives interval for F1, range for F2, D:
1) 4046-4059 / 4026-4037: -0.18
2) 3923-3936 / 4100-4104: -0.45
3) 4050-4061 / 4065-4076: -0.17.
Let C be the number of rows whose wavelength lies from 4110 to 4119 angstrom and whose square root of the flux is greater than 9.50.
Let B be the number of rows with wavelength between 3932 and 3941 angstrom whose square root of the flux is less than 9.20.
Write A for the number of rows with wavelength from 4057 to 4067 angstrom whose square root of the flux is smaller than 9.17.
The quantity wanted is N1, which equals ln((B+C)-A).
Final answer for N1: 2.30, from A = 0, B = 5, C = 5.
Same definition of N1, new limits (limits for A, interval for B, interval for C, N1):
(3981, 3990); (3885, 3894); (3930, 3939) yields 1.61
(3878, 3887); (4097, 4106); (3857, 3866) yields 0.00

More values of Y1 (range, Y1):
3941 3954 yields 38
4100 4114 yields 45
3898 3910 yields 20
